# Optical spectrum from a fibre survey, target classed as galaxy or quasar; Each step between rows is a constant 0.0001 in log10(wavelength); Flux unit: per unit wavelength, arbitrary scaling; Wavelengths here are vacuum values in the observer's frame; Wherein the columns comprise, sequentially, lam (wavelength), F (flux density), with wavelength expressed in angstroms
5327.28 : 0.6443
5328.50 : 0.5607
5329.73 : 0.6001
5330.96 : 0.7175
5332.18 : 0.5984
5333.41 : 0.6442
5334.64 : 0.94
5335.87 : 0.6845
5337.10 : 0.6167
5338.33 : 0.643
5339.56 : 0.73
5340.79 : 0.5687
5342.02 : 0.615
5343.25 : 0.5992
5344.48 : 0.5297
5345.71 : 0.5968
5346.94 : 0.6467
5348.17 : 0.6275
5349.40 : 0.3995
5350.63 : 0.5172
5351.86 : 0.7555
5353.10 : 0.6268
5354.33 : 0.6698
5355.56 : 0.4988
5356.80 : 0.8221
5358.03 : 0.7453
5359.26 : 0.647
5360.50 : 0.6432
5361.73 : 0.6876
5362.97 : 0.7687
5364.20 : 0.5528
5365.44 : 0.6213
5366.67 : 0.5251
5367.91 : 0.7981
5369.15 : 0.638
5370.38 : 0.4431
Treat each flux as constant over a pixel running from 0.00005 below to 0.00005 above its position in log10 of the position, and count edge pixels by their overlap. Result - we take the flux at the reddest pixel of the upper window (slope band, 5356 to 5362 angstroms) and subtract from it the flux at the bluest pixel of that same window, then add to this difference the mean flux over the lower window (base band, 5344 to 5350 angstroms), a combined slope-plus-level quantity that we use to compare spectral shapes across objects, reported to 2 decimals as 0.43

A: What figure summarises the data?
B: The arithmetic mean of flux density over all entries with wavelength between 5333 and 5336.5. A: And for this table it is 0.76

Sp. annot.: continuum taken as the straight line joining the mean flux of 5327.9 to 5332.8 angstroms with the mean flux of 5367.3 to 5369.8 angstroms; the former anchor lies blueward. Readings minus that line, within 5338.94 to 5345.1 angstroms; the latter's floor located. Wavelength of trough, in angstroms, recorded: 5344.48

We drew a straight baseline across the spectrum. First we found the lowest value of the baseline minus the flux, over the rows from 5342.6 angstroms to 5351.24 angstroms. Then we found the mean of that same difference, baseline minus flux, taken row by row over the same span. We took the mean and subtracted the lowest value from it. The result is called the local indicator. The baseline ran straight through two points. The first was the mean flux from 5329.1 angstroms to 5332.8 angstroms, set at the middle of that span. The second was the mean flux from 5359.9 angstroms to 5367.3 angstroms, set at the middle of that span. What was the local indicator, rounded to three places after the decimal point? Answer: 0.087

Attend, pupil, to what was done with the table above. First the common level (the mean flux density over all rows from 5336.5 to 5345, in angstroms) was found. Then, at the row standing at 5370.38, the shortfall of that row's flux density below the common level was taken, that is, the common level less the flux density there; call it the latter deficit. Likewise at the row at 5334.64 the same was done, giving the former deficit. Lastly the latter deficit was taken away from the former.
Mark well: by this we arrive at -0.50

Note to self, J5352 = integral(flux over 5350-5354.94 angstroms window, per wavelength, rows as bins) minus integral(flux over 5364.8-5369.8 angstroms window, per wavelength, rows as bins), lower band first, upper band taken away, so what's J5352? 0.0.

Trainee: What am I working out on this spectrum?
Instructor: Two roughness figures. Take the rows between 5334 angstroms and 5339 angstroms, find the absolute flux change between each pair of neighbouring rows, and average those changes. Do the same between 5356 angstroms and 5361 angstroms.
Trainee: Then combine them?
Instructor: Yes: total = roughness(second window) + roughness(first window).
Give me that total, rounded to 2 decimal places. 0.18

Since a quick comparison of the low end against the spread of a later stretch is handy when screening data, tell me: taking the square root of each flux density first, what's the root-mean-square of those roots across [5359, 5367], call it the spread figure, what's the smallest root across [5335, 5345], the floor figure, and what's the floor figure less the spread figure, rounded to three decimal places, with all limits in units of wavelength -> -0.069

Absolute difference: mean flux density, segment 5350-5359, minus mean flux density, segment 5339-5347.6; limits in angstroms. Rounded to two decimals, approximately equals 0.05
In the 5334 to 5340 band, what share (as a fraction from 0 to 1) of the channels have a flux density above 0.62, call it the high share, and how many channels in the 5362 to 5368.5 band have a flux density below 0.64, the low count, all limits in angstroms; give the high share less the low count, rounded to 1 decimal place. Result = -2.2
